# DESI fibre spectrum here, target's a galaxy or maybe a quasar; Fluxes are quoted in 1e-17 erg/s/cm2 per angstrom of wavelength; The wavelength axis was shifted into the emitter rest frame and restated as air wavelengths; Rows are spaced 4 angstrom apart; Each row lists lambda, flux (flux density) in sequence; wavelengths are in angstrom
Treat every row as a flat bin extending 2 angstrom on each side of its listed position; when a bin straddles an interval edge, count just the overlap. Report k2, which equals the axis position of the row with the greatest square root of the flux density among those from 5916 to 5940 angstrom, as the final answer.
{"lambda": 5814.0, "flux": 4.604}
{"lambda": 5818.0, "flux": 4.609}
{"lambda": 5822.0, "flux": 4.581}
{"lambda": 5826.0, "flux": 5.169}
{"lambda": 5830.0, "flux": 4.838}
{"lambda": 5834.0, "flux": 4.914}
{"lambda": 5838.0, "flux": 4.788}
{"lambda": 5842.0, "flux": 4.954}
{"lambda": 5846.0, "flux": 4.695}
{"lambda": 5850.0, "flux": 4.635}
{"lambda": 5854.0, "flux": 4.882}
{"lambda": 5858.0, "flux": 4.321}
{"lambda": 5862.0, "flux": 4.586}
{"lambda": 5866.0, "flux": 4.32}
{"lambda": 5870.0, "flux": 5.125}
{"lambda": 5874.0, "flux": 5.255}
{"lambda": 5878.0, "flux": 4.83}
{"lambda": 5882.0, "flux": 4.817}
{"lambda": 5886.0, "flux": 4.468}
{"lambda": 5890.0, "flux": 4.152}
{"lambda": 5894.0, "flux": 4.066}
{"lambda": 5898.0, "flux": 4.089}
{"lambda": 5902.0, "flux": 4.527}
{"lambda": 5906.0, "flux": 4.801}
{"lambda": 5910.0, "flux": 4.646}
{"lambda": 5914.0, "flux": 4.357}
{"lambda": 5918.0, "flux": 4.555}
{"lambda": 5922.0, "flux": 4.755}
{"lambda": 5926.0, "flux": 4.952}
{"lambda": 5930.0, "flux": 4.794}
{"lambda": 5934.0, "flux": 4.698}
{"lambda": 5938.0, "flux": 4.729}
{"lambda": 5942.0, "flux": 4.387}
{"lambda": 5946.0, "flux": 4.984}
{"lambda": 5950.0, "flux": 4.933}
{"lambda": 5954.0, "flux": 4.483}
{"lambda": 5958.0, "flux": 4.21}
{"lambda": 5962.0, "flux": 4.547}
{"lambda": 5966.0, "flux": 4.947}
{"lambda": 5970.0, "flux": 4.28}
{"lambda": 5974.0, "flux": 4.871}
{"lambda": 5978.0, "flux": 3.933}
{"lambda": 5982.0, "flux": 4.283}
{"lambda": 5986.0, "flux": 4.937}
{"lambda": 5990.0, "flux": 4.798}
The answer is 5926.0 angstrom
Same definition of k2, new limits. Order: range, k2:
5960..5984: 5966.0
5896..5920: 5906.0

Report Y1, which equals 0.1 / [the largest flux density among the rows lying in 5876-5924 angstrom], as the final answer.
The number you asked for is 0.0207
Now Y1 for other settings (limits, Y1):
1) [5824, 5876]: 0.0190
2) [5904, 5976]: 0.0201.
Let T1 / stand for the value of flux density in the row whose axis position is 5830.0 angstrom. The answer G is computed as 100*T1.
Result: 484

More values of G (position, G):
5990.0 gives 480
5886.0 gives 447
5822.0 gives 458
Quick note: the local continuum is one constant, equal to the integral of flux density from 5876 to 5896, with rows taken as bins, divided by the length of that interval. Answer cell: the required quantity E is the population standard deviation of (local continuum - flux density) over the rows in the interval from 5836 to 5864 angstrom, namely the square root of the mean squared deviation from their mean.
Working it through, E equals 0.195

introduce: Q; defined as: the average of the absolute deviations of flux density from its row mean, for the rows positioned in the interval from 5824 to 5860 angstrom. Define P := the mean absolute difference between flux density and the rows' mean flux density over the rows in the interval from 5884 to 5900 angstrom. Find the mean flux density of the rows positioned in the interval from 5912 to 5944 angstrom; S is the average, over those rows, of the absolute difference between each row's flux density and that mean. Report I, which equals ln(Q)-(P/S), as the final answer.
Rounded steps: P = 0.14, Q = 0.17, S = 0.17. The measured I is -2.61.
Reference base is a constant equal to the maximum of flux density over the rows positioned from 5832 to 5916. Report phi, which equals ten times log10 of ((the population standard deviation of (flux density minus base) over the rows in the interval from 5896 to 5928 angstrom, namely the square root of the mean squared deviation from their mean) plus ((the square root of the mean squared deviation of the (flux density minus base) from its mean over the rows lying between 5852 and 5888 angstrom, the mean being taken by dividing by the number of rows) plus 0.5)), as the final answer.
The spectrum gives 0.29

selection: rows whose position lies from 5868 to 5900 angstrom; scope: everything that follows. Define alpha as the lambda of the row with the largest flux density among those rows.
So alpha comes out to 5874.0 angstrom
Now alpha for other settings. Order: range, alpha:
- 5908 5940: 5926.0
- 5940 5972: 5946.0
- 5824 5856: 5826.0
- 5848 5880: 5874.0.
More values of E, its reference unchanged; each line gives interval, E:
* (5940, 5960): 0.306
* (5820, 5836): 0.210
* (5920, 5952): 0.180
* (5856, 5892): 0.358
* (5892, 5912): 0.297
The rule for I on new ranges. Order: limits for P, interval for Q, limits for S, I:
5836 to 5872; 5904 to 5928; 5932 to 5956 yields -3.01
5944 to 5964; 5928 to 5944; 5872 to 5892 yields -2.85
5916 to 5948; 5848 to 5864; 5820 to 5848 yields -2.87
